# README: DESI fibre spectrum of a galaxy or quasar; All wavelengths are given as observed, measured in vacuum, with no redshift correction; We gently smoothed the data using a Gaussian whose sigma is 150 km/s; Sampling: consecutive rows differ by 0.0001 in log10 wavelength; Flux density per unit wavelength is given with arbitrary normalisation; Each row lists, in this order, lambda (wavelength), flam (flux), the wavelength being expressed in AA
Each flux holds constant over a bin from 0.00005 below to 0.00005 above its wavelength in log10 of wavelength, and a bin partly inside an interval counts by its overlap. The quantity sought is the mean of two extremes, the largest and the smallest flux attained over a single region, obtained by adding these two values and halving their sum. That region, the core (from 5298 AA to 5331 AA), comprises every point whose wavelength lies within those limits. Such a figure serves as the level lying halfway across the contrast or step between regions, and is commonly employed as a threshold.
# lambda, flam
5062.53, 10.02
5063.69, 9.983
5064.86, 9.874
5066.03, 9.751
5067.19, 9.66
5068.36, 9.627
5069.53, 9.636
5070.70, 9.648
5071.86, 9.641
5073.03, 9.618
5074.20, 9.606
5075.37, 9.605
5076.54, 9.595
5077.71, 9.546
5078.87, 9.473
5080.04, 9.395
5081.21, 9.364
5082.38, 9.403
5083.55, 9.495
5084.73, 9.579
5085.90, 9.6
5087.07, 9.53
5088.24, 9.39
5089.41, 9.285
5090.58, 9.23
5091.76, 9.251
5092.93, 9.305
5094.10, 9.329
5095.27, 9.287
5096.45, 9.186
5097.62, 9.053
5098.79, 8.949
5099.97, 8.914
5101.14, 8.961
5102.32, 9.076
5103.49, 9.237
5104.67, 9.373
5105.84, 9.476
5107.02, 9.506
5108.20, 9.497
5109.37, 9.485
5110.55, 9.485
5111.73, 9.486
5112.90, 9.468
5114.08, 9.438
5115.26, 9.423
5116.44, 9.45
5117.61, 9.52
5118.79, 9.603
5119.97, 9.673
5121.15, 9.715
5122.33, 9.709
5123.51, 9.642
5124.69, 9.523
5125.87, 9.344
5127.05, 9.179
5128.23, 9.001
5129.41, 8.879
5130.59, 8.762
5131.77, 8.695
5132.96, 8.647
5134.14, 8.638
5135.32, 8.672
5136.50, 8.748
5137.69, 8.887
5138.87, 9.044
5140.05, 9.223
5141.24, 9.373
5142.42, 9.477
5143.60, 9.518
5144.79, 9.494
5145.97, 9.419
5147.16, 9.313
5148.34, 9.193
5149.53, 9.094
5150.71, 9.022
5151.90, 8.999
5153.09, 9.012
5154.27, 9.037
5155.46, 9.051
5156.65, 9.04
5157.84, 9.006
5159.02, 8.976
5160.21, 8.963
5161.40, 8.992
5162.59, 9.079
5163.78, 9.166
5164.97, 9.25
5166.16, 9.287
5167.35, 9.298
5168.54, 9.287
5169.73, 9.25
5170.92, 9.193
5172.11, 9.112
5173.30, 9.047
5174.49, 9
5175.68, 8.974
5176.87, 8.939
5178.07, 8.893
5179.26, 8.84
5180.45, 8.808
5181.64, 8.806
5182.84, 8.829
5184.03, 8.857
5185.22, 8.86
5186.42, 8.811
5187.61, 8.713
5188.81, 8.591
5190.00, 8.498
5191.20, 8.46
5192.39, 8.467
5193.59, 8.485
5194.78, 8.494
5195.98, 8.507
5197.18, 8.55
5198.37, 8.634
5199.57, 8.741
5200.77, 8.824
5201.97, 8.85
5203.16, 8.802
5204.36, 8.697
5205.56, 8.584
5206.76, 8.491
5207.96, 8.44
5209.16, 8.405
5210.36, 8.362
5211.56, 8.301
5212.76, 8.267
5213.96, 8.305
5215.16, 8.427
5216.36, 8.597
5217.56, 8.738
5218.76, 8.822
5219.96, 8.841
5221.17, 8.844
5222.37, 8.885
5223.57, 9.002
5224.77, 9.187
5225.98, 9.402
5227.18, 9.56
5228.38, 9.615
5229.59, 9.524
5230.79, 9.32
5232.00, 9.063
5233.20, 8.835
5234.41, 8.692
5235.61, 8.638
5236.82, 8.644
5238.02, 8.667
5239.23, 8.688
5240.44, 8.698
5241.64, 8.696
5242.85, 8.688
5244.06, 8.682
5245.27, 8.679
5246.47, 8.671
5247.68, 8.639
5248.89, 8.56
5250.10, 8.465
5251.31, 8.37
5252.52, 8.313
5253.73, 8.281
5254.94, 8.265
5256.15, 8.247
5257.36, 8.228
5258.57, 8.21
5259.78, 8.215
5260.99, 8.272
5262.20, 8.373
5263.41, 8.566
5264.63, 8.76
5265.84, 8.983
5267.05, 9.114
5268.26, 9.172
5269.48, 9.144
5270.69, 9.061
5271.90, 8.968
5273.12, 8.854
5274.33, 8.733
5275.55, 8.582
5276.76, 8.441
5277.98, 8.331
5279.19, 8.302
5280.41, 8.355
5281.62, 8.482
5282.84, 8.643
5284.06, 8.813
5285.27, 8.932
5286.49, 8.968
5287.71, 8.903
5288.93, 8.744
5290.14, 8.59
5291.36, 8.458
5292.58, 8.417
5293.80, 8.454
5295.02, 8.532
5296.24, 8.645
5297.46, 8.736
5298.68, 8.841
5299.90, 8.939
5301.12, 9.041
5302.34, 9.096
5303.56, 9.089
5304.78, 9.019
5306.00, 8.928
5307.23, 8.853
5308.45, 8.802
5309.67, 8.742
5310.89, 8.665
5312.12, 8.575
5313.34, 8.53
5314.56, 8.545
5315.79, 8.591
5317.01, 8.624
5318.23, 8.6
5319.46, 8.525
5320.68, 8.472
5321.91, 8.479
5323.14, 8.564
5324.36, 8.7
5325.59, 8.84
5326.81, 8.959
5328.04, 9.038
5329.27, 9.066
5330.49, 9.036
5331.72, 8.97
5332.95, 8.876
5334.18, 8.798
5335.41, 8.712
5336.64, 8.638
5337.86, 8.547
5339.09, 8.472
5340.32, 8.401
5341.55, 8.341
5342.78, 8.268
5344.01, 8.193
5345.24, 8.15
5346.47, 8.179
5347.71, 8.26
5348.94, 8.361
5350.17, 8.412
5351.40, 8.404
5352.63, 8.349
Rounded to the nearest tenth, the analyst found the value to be 8.8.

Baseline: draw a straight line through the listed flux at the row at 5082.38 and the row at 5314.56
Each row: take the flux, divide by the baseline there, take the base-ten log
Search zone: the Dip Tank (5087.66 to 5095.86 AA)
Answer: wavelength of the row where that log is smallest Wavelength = 5090.58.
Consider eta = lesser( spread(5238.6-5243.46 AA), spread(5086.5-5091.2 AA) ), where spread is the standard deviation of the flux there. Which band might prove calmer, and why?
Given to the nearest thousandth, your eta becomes 0.005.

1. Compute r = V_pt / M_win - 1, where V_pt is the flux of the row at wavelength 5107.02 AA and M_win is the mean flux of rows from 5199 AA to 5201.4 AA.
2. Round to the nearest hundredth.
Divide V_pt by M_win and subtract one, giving 0.08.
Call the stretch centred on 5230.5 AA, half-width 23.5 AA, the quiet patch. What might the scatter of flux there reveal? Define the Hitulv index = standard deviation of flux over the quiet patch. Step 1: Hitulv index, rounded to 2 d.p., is 0.36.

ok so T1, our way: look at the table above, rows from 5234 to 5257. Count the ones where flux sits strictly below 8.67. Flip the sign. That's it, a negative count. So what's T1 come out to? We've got -11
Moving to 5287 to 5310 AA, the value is -6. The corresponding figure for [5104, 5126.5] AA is 0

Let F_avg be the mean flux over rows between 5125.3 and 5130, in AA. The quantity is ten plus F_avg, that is 19.1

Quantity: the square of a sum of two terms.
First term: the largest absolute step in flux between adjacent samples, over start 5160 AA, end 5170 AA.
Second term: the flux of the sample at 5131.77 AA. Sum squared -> 77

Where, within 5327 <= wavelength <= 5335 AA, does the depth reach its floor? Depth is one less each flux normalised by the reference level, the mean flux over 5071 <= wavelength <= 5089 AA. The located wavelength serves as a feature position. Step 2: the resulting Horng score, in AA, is 5329.27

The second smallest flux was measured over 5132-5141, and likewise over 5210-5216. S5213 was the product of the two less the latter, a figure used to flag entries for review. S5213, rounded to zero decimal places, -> 63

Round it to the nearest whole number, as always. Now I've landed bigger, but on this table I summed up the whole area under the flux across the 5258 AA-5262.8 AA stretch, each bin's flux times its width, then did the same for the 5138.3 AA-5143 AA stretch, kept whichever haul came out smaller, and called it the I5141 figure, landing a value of 40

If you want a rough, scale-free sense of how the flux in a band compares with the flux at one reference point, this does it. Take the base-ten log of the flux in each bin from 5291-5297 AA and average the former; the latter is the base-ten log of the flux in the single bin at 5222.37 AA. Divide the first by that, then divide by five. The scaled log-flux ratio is 0.196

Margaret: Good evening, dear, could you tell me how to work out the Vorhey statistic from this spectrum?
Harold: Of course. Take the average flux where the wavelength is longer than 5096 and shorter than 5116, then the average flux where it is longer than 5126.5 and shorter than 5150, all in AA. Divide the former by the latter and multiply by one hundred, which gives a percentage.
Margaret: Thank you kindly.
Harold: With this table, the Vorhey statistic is 103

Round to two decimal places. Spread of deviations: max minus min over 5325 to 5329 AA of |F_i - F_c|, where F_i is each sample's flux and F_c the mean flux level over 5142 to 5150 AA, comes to 0.20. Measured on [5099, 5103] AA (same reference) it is 0.16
